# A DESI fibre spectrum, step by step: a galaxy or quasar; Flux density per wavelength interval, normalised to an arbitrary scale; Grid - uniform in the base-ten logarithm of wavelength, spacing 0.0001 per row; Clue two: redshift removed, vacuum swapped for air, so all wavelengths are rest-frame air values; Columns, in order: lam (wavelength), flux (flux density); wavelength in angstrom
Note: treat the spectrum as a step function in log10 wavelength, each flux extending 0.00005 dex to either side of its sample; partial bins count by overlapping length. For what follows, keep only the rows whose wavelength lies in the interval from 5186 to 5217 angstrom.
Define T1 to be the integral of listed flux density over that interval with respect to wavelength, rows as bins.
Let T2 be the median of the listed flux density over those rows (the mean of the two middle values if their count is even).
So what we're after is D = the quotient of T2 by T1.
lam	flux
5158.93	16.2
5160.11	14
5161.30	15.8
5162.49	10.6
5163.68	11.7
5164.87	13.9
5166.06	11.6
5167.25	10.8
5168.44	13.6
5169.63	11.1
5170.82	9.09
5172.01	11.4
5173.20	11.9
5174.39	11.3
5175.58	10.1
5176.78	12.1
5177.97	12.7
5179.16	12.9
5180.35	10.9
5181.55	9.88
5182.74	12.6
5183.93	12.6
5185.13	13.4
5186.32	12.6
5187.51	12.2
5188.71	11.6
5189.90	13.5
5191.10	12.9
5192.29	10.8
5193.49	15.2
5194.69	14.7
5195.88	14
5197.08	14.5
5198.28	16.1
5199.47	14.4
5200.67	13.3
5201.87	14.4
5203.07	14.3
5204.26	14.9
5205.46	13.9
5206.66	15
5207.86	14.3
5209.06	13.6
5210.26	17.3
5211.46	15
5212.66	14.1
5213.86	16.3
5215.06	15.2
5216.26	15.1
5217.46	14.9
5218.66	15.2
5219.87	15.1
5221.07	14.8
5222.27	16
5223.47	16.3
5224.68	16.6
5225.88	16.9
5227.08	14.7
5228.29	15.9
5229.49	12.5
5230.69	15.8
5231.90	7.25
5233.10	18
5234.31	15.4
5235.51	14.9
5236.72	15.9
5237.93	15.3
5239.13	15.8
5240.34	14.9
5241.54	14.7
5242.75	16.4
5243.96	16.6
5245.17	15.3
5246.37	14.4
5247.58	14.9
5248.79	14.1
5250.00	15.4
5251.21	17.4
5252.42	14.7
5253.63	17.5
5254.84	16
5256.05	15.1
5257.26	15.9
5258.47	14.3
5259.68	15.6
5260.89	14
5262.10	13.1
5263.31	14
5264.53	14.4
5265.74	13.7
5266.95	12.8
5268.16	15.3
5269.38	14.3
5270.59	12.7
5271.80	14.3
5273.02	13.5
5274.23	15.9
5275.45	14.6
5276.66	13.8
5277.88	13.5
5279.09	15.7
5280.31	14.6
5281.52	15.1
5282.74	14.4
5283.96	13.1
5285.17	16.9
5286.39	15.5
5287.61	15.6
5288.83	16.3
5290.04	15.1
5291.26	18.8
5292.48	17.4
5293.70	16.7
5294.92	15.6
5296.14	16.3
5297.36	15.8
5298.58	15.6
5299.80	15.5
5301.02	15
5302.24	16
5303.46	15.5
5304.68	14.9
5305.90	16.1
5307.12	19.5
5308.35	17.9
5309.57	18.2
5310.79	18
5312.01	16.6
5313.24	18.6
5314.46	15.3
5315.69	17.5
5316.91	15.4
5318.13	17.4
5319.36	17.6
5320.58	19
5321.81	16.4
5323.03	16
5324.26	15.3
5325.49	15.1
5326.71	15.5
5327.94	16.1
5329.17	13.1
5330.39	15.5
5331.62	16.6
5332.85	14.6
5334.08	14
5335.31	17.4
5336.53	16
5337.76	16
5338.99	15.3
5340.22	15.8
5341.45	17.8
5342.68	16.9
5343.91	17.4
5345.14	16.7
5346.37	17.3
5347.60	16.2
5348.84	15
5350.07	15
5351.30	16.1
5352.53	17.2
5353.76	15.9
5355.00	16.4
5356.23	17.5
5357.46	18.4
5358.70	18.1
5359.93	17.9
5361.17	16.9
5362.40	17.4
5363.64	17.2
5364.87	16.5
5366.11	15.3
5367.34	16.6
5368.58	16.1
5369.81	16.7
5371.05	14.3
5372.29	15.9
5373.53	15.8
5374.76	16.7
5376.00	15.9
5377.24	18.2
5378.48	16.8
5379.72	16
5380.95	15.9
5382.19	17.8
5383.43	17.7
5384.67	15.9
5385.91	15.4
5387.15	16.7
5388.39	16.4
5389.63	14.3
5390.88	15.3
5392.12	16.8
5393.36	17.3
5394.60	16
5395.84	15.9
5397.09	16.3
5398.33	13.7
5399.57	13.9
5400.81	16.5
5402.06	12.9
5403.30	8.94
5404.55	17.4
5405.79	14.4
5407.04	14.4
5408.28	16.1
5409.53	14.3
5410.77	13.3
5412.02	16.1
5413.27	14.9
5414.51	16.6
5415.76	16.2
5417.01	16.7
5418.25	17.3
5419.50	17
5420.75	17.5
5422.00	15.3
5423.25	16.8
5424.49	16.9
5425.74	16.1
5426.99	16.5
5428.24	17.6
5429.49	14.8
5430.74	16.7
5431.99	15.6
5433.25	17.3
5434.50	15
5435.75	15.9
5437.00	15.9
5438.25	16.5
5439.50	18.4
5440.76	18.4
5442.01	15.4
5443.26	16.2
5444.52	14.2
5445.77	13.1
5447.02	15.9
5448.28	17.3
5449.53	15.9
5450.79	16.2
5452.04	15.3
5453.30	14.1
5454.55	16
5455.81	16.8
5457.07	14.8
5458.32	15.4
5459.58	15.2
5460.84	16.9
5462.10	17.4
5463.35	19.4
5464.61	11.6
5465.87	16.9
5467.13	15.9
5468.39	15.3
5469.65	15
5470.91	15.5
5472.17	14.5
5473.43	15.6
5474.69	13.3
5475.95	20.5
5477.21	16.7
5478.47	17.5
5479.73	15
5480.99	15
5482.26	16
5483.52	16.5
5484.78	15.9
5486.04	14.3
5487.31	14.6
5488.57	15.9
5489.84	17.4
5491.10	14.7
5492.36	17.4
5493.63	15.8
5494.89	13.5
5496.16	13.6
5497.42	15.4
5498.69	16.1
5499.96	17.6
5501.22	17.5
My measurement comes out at 0.0326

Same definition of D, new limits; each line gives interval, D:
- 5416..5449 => 0.0306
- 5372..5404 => 0.0317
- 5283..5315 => 0.0307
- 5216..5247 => 0.0325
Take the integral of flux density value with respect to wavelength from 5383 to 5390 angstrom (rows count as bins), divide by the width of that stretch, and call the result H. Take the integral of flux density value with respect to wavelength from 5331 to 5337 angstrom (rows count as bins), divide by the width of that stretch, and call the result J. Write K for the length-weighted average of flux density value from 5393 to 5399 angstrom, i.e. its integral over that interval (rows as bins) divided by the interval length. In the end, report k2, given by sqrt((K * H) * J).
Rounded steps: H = 16.09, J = 15.7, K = 15.8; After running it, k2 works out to 63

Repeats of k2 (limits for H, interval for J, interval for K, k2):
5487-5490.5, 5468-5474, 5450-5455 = 61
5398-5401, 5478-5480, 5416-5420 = 64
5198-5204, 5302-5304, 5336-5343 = 61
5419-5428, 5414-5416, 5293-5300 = 66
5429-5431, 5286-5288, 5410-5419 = 62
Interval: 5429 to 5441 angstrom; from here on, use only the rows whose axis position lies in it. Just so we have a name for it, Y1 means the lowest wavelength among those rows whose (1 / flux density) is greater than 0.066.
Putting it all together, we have 5429.49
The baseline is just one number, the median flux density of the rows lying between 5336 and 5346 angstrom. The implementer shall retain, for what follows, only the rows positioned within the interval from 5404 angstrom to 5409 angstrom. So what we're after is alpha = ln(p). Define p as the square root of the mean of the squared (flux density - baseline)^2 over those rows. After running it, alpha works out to 1.0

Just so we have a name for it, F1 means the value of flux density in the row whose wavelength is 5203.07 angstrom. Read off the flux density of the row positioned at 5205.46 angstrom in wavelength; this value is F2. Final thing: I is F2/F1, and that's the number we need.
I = 0.97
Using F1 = 14.3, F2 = 13.9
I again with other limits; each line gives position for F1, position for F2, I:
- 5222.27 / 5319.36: 1.10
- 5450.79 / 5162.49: 0.65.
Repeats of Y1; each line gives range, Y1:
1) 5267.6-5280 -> 5269.38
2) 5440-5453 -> 5444.52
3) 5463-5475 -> 5464.61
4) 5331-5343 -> 5332.85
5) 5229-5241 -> 5229.49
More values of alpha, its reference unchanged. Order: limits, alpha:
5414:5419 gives -0.8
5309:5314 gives 1.2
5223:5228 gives 0.3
